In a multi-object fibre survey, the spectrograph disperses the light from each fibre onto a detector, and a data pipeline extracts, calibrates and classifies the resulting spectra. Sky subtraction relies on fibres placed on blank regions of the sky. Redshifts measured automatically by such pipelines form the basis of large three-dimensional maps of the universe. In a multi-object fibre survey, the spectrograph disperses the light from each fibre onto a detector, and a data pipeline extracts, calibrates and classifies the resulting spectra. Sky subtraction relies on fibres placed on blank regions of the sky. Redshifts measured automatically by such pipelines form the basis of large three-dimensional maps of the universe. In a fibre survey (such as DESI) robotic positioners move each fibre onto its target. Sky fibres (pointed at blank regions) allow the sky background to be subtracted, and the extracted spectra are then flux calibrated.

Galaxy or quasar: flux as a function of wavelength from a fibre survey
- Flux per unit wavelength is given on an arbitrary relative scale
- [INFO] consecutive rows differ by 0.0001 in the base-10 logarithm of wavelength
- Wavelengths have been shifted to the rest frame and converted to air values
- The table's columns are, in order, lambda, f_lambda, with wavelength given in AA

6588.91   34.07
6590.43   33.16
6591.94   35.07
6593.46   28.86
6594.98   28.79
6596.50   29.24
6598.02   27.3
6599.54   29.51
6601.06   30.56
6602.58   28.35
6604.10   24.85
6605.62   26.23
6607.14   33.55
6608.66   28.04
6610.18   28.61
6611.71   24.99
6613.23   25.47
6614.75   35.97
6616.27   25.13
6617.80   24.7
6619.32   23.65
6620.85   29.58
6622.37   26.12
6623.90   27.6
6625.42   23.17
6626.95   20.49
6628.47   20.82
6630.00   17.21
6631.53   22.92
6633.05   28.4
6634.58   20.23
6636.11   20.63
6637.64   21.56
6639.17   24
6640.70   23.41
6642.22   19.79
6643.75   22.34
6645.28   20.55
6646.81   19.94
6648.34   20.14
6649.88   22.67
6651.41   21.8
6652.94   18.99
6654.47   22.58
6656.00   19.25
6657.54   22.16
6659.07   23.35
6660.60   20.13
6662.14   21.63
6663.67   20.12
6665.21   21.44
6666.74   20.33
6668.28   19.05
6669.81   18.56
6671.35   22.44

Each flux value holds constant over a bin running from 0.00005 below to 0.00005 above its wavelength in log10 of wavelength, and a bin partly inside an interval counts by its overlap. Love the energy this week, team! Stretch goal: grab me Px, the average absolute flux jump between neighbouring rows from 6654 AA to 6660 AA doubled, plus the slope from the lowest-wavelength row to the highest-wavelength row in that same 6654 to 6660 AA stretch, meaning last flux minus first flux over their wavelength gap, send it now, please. 5.1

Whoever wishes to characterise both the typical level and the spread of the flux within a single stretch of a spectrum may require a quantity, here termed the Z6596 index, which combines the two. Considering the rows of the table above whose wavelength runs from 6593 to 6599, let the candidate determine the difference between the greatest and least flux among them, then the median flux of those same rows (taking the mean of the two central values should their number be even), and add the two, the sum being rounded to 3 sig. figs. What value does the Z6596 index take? 30.8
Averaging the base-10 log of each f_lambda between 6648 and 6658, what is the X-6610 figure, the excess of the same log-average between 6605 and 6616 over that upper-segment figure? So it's 0.135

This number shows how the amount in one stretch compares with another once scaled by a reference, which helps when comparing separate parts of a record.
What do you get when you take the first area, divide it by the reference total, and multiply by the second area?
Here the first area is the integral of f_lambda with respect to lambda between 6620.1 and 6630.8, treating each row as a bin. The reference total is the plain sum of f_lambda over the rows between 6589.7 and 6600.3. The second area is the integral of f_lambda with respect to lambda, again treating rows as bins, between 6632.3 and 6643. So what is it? 287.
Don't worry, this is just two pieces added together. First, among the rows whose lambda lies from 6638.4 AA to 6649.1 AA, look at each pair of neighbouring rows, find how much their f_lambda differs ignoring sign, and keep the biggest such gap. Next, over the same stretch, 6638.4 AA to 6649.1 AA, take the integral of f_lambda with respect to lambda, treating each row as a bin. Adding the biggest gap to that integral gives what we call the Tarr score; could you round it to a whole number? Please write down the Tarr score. 233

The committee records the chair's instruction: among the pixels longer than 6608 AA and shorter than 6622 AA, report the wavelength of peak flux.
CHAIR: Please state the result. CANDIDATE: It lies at 6614.75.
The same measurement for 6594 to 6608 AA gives 6607.14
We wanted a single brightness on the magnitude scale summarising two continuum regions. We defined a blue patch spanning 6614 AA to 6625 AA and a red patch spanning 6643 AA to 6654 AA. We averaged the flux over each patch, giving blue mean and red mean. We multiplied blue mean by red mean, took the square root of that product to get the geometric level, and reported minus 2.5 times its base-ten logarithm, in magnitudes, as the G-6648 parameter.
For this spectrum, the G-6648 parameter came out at -3.45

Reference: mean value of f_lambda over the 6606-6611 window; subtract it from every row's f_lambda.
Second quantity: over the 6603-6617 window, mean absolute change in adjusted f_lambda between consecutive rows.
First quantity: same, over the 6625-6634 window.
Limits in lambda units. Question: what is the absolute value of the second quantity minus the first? 1.5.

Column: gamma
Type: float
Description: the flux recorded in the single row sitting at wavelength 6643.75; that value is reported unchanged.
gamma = 22.34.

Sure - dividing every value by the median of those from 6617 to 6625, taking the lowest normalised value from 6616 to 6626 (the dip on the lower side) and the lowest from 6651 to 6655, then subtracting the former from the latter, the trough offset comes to -0.16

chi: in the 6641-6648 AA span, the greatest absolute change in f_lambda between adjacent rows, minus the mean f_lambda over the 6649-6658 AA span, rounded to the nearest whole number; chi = -19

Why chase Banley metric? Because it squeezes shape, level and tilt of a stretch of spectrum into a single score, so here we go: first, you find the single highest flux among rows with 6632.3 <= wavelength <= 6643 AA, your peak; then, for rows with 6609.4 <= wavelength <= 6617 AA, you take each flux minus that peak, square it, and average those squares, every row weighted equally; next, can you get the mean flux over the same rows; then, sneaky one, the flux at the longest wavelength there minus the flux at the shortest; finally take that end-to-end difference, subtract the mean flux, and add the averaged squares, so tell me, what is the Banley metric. -14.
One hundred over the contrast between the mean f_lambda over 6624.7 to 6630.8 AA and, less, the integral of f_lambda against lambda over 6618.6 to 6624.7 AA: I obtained -0.701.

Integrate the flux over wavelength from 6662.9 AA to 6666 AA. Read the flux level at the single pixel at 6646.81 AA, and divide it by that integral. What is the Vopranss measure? 0.31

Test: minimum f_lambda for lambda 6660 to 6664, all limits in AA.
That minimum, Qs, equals 20.12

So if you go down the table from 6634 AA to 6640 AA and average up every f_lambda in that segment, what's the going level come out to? 21.6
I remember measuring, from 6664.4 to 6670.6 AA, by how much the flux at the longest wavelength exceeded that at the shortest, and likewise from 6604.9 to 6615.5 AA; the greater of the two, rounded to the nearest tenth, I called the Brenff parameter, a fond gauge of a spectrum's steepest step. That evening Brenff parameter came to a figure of 9.7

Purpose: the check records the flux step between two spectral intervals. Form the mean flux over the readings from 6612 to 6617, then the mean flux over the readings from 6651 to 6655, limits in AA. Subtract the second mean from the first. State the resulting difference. 8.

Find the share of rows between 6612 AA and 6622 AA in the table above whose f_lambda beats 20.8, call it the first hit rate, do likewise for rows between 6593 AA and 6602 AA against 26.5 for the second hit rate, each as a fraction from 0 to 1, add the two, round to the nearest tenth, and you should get 2.0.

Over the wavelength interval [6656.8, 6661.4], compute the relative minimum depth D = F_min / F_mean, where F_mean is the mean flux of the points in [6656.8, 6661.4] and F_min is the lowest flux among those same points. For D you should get 0.920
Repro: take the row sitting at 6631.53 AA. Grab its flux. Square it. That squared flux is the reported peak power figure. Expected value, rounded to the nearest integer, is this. 525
